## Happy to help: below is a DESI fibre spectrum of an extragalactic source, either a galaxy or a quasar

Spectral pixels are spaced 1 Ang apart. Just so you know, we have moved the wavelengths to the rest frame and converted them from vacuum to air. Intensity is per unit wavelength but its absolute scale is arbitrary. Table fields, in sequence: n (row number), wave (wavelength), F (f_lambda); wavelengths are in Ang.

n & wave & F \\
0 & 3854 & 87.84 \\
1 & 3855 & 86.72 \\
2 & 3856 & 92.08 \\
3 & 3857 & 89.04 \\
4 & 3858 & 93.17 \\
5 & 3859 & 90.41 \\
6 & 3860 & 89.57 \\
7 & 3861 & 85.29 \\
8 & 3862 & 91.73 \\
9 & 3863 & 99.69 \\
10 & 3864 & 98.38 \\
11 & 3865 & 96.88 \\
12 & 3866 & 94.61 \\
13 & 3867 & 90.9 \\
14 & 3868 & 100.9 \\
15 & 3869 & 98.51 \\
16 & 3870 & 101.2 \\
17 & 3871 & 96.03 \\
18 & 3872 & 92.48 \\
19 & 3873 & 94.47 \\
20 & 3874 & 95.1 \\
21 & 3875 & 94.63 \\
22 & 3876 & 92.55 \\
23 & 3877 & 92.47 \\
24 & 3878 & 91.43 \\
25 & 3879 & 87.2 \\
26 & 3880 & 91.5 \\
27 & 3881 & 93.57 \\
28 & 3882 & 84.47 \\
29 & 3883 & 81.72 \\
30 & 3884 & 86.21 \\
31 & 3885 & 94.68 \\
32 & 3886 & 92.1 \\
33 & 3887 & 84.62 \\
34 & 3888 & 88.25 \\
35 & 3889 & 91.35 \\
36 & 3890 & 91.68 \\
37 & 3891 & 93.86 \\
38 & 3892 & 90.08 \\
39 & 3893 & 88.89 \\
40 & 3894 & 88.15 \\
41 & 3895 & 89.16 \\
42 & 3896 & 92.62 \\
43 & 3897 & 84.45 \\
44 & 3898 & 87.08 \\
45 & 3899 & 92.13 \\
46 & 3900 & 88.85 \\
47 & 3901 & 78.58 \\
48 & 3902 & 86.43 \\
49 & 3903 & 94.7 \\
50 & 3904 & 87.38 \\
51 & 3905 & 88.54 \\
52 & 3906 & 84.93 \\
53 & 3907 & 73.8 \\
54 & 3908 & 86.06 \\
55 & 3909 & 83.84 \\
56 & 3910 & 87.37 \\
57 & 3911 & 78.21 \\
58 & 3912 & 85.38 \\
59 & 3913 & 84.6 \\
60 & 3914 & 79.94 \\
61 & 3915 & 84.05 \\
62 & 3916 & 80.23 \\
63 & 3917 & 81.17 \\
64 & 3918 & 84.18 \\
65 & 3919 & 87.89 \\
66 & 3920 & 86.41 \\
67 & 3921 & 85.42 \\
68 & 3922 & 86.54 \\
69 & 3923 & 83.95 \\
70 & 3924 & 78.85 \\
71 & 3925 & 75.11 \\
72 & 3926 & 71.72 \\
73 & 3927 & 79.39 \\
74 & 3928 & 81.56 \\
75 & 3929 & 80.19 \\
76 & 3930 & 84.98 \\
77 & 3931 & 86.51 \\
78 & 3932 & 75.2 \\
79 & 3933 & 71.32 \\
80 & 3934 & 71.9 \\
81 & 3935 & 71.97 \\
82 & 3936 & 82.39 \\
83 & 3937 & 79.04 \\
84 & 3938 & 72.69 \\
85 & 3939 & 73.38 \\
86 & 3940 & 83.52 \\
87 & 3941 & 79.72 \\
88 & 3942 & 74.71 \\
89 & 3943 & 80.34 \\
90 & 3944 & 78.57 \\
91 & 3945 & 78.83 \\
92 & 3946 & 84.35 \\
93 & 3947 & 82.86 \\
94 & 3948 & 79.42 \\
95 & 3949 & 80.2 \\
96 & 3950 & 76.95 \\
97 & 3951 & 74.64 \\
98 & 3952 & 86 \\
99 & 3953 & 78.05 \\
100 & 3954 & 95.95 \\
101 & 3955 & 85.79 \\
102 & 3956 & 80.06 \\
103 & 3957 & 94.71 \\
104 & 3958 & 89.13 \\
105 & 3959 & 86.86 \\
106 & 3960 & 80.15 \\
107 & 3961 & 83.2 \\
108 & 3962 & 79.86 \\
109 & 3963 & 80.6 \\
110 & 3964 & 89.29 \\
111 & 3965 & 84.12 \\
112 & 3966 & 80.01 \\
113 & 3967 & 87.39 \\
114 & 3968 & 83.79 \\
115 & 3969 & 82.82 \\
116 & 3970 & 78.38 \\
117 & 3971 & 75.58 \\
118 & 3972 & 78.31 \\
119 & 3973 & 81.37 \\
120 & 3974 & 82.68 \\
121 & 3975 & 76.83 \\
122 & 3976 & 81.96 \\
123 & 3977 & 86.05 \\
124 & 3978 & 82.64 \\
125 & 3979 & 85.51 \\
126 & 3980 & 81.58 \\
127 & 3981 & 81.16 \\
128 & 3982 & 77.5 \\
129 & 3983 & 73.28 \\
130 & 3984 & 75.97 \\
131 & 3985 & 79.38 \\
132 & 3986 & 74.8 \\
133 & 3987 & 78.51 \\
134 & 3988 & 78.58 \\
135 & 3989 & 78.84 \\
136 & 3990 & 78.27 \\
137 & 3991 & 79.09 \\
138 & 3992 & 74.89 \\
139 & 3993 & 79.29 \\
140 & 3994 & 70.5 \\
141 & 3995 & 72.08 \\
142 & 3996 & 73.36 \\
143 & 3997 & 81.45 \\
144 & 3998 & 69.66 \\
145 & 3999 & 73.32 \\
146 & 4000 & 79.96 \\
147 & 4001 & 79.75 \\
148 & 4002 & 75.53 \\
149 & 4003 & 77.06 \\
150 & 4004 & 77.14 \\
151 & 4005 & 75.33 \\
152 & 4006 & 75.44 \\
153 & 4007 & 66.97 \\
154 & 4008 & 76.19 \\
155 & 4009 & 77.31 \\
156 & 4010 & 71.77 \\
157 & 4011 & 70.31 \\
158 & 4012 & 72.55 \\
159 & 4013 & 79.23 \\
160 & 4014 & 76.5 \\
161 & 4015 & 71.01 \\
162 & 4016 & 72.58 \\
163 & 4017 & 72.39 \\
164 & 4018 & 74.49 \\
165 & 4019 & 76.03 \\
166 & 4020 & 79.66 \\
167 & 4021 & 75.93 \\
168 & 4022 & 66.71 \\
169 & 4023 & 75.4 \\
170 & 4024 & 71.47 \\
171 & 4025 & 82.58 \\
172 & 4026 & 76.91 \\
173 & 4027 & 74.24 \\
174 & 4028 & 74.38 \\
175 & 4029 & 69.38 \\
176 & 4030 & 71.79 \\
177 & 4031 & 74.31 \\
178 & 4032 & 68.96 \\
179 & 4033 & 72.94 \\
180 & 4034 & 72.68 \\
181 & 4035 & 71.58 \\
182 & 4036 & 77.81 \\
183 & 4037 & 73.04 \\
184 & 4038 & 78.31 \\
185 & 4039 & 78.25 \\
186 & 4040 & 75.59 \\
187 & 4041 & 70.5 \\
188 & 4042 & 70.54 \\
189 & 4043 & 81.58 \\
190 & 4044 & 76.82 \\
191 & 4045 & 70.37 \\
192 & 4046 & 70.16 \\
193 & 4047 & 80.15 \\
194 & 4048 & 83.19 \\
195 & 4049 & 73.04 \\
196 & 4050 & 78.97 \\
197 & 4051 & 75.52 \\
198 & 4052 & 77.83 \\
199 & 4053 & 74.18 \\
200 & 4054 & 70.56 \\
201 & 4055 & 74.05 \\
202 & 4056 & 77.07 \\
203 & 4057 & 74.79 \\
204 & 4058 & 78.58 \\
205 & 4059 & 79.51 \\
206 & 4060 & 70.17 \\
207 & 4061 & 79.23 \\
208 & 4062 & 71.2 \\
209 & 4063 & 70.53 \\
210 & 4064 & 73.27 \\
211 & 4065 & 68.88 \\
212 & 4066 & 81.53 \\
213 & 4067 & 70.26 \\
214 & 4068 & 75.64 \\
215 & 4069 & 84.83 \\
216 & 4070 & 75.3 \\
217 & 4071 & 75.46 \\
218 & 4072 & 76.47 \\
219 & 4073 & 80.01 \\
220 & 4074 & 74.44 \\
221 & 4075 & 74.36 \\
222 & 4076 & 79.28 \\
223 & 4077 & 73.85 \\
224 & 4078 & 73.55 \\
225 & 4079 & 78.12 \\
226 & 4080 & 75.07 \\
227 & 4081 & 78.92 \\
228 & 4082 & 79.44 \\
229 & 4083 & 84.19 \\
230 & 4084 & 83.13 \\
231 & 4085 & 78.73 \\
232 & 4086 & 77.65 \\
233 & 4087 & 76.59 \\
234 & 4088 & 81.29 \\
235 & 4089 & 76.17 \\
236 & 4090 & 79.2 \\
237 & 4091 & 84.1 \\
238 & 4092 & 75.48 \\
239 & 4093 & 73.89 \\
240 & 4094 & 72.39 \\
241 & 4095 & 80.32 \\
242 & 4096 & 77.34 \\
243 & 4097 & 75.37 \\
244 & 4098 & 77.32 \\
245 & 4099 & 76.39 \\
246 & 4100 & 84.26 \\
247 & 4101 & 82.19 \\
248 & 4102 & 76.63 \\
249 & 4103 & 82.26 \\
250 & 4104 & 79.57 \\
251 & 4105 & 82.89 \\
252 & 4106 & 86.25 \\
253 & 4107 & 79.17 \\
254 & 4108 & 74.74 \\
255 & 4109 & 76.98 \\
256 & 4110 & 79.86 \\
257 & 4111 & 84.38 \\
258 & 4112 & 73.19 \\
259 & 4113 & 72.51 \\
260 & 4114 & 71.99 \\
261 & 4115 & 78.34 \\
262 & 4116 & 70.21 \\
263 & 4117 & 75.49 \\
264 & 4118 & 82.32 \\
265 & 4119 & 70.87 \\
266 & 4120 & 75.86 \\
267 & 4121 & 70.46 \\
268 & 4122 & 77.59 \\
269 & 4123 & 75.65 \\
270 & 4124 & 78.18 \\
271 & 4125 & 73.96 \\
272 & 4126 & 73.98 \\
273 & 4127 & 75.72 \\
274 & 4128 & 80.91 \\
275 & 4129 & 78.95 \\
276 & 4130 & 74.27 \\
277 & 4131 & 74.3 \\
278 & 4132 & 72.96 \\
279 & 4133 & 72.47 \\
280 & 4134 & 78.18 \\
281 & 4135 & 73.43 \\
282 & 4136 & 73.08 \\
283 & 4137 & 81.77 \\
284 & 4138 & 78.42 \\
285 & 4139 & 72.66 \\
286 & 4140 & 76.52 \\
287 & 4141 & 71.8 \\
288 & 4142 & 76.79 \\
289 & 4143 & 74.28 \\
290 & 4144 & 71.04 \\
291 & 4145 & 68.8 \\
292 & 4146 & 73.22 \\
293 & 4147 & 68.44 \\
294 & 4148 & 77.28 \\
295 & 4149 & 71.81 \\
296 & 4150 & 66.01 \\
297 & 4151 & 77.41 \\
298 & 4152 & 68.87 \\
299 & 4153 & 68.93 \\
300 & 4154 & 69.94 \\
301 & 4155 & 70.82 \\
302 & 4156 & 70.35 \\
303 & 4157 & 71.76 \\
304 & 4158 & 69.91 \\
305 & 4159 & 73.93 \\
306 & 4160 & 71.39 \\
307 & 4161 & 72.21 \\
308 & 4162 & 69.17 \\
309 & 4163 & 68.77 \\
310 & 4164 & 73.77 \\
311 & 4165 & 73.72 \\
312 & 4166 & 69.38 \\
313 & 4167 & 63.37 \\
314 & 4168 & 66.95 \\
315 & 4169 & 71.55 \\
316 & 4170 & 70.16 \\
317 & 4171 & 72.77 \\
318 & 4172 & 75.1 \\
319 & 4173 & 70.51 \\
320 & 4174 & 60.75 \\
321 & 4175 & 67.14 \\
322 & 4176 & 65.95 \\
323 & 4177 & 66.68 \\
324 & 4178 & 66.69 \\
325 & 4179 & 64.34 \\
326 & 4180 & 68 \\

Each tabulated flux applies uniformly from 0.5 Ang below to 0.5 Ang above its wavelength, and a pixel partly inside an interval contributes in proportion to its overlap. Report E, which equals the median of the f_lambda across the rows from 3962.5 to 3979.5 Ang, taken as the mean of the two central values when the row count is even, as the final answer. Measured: 83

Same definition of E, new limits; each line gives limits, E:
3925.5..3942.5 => 79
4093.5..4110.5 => 79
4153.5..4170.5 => 70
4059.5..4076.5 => 75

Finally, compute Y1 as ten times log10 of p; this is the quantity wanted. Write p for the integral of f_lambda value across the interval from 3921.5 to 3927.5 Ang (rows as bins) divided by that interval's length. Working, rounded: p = 79.3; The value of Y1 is 18.99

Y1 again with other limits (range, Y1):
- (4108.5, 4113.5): 18.89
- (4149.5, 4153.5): 18.47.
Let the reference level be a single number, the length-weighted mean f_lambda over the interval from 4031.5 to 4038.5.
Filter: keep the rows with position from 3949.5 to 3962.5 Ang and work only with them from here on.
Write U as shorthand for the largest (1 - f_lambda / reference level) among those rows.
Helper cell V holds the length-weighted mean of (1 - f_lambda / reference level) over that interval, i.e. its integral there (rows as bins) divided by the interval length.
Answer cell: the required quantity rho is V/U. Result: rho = 10.1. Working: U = -0.014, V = -0.140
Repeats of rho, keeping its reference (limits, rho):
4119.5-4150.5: -0.1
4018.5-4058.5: -0.2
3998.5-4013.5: -0.2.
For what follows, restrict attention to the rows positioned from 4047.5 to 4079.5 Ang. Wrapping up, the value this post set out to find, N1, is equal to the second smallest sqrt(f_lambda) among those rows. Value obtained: 8.38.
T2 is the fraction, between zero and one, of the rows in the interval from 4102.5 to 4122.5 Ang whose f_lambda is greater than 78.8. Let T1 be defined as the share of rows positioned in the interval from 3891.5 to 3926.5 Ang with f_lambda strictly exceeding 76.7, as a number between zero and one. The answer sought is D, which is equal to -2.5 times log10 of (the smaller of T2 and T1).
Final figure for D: 0.99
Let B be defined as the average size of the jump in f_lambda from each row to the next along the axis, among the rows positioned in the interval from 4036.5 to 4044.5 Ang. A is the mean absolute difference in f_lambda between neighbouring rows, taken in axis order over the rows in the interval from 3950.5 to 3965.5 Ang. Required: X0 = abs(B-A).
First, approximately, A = 7.4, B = 4.1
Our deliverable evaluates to 3.2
